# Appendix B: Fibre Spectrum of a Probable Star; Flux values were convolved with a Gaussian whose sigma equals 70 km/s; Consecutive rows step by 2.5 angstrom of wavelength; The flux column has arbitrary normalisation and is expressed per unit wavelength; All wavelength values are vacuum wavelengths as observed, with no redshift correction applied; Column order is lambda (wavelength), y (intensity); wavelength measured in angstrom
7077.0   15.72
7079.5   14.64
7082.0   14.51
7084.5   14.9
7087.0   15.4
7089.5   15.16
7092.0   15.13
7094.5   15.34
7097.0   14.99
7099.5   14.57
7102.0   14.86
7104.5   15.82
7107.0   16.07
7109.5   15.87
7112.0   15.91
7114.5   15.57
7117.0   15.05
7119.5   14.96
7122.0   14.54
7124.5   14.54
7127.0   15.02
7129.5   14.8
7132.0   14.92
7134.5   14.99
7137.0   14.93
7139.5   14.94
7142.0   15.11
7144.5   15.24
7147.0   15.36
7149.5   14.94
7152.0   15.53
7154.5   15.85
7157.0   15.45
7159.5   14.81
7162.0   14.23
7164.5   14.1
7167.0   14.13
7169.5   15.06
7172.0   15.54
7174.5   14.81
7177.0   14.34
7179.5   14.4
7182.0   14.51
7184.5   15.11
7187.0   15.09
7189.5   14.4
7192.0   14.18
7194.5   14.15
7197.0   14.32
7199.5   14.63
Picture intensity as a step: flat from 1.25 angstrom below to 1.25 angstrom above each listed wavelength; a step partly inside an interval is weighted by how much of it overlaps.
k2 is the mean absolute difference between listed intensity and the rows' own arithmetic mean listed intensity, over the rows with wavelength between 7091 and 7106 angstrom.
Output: 0.31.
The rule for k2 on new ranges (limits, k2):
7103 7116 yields 0.12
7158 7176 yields 0.44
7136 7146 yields 0.12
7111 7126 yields 0.43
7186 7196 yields 0.32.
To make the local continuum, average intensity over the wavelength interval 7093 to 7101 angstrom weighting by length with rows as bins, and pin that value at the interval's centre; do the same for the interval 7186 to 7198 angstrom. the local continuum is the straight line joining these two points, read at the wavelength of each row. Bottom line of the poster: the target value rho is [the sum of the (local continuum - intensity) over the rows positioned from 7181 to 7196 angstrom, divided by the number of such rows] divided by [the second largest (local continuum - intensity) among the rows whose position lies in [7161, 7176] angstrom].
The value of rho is -0.3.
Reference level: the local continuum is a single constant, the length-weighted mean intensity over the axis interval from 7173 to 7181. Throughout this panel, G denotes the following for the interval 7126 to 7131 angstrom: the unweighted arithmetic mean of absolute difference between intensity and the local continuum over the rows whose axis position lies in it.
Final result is 0.4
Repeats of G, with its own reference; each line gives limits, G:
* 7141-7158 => 0.8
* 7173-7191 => 0.3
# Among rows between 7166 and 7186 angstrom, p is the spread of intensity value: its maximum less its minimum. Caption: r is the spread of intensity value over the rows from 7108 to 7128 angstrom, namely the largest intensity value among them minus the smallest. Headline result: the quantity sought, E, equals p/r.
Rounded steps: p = 1.41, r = 1.4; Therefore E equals 1.0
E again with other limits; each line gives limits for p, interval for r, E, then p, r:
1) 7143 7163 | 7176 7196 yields 1.7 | 1.62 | 1.0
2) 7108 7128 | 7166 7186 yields 1.0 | 1.37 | 1.4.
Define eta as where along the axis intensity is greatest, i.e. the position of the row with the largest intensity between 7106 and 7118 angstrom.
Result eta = 7107.0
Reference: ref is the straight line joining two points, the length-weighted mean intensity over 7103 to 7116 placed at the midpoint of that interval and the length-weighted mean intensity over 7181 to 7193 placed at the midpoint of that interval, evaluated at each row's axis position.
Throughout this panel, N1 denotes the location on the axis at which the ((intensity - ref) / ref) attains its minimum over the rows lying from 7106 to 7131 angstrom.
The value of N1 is 7122.0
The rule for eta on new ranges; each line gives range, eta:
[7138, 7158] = 7154.5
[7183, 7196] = 7184.5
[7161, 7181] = 7172.0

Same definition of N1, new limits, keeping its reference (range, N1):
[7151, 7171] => 7164.5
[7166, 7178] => 7167.0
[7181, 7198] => 7192.0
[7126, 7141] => 7129.5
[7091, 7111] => 7099.5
